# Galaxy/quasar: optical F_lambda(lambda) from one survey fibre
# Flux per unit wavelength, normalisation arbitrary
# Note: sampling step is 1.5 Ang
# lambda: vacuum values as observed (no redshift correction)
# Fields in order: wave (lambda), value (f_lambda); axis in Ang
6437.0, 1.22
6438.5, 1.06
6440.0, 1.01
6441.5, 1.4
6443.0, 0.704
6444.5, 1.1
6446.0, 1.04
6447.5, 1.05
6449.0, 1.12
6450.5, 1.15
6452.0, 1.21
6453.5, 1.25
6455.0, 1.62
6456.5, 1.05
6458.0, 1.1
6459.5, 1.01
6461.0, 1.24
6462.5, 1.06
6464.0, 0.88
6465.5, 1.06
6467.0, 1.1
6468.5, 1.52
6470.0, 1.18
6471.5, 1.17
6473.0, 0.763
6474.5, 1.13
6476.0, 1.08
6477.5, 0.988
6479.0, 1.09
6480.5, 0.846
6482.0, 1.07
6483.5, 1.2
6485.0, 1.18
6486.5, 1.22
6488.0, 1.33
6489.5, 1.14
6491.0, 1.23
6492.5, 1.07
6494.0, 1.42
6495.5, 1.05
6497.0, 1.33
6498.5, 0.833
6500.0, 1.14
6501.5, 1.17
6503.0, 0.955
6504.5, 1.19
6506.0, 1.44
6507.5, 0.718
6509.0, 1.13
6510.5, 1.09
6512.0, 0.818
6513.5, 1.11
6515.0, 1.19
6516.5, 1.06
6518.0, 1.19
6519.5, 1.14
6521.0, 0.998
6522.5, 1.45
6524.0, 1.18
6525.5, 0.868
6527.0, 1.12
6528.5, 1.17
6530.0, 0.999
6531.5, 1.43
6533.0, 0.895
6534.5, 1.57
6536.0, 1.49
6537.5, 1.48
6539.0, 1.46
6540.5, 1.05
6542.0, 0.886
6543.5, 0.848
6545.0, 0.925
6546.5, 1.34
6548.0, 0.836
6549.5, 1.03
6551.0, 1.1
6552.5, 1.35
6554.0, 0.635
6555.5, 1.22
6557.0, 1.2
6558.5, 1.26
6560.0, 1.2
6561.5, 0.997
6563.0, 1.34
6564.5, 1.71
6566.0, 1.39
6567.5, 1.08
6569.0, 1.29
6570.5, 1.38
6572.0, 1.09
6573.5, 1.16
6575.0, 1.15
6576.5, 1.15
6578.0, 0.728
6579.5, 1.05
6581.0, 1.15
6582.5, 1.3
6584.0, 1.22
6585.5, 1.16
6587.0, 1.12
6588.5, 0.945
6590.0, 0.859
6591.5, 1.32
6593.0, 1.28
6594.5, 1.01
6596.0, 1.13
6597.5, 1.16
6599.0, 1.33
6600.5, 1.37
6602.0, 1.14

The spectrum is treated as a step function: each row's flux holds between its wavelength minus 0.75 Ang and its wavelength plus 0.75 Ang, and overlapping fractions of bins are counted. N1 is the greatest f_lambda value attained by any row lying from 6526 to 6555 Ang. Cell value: 1.57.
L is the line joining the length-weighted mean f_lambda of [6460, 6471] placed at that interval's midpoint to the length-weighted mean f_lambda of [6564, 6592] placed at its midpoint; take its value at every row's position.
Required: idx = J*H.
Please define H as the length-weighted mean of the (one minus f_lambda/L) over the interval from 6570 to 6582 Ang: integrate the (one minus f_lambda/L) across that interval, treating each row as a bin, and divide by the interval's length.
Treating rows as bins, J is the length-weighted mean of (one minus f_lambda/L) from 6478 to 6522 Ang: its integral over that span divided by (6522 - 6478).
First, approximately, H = 0.05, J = 0.03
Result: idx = 0.0015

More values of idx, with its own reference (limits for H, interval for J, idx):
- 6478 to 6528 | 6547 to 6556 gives 0.0031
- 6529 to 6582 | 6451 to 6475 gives 0.0000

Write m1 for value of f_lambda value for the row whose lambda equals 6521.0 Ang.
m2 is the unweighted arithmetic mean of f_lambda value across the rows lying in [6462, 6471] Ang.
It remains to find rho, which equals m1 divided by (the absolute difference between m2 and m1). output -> 7.4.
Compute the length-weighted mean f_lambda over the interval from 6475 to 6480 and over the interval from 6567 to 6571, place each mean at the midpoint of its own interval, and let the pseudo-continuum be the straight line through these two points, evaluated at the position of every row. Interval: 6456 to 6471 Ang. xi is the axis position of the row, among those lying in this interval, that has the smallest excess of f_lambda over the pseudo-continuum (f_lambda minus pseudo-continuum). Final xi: 6464.0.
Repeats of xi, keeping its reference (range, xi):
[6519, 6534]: 6525.5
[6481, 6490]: 6482.0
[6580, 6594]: 6590.0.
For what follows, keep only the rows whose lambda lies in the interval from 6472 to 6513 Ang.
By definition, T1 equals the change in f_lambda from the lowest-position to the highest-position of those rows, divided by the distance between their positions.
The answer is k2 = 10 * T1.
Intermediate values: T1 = 0.001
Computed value 0.014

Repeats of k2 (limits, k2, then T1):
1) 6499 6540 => 0.082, 0.008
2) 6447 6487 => 0.044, 0.004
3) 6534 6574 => -0.105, -0.011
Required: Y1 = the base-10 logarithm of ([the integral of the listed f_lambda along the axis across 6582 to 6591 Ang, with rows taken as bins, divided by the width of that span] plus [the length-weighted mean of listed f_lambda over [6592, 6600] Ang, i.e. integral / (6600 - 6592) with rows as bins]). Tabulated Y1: 0.3605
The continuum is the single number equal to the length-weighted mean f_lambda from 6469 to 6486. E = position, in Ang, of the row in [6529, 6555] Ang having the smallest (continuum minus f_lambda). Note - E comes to 6534.5 Ang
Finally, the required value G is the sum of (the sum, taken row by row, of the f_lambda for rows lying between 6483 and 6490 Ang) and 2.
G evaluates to 8.1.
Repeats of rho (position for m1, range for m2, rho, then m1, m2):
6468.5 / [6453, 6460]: 4.8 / 1.52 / 1.21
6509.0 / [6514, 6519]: 67.8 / 1.13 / 1.15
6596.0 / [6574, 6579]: 9.4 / 1.13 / 1.01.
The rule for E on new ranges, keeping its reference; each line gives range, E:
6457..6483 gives 6468.5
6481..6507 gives 6506.0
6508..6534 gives 6522.5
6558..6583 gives 6564.5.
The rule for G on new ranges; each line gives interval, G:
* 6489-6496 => 7.9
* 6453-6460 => 8.0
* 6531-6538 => 8.9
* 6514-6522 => 7.6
